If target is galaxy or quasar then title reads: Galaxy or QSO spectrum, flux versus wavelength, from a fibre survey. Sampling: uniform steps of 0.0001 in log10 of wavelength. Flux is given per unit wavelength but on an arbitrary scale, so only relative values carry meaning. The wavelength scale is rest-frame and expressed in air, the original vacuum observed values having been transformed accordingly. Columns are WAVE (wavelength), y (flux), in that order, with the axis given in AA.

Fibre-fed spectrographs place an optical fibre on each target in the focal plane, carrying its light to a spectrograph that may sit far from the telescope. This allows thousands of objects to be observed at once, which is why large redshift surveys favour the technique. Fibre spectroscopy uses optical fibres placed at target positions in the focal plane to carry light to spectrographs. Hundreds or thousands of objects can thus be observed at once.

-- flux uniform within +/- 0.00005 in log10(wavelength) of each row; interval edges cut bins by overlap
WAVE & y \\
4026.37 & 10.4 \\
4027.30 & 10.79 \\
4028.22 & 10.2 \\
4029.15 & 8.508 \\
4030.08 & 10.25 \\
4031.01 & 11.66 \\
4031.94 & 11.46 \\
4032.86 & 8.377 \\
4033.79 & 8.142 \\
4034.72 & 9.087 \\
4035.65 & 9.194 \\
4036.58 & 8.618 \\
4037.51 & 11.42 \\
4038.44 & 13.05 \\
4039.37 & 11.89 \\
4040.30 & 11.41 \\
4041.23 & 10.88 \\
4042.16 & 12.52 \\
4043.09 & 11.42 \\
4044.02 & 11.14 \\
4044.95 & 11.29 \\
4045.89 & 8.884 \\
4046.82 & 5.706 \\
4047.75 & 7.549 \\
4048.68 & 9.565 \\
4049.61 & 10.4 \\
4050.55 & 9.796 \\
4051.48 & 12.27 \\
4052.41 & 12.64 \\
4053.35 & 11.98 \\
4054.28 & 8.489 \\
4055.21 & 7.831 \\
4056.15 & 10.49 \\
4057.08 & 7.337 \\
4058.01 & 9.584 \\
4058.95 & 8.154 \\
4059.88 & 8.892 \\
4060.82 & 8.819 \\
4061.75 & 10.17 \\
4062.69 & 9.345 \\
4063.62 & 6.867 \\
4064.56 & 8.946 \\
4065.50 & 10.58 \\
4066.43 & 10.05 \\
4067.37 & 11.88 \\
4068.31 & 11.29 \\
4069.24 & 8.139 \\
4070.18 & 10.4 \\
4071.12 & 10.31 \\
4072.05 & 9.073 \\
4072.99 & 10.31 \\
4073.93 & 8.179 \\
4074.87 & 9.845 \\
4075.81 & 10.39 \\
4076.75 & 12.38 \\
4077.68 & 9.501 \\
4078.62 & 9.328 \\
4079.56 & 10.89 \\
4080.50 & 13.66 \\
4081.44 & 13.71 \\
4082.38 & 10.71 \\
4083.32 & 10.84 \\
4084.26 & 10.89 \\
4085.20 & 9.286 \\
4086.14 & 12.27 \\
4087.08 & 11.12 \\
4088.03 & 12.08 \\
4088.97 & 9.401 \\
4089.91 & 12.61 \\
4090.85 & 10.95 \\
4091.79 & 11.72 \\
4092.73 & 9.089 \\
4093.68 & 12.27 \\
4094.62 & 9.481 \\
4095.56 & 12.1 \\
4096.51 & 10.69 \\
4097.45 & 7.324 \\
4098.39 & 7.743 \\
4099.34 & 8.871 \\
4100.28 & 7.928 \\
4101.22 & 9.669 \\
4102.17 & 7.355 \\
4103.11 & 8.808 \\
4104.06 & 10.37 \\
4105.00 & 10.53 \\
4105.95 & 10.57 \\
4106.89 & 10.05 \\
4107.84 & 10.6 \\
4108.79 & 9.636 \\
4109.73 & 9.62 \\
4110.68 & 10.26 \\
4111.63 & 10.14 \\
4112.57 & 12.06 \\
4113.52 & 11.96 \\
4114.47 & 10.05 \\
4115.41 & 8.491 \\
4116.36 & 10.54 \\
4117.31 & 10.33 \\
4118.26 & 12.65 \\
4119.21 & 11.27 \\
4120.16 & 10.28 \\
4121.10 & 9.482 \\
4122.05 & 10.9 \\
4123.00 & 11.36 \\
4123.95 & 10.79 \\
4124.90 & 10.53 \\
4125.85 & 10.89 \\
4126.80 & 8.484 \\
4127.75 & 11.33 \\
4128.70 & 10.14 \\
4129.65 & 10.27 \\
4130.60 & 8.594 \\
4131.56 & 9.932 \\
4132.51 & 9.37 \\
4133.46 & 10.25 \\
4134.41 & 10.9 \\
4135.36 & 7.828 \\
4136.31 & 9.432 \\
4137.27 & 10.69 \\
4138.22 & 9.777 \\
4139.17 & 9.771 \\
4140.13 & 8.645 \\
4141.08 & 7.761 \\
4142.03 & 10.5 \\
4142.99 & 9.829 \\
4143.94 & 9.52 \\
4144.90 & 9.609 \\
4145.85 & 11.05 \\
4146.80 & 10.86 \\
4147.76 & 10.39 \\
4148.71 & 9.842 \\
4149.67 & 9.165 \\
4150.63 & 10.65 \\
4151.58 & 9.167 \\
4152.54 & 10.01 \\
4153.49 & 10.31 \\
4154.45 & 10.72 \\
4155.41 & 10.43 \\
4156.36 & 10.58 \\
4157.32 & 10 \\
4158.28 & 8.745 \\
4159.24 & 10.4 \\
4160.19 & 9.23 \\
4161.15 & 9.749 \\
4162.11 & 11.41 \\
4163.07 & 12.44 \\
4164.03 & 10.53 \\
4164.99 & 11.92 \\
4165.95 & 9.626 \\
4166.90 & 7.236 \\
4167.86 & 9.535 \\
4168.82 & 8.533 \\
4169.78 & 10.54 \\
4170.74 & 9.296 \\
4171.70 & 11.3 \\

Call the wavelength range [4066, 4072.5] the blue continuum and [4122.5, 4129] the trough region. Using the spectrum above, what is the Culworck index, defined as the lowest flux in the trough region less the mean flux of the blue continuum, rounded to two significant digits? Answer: -1.7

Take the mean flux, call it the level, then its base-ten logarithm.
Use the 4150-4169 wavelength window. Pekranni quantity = 1.00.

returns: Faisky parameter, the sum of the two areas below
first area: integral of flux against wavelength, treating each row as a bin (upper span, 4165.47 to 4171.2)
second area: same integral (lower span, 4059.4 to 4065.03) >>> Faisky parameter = 102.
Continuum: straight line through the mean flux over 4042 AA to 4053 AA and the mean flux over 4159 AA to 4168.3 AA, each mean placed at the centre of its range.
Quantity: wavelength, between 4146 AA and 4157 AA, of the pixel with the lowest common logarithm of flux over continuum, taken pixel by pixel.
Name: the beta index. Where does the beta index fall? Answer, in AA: 4149.67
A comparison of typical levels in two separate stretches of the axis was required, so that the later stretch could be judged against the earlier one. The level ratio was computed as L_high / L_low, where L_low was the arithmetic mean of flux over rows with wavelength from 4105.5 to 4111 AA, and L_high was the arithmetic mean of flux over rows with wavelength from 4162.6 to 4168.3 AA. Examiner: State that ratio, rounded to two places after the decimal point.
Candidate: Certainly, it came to 1.01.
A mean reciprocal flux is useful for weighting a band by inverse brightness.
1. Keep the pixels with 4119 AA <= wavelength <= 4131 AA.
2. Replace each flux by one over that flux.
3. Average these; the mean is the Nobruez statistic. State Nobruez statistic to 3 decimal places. 0.098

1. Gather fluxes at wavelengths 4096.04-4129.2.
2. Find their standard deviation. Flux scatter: 1.3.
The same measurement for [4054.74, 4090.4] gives 1.6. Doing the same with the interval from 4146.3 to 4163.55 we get 0.9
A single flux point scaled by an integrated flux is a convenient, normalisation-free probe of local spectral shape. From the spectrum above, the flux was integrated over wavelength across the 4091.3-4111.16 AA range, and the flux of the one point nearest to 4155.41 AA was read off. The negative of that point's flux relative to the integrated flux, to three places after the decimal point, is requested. -0.054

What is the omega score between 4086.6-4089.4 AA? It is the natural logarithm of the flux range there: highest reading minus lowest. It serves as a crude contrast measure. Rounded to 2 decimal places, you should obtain 0.99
